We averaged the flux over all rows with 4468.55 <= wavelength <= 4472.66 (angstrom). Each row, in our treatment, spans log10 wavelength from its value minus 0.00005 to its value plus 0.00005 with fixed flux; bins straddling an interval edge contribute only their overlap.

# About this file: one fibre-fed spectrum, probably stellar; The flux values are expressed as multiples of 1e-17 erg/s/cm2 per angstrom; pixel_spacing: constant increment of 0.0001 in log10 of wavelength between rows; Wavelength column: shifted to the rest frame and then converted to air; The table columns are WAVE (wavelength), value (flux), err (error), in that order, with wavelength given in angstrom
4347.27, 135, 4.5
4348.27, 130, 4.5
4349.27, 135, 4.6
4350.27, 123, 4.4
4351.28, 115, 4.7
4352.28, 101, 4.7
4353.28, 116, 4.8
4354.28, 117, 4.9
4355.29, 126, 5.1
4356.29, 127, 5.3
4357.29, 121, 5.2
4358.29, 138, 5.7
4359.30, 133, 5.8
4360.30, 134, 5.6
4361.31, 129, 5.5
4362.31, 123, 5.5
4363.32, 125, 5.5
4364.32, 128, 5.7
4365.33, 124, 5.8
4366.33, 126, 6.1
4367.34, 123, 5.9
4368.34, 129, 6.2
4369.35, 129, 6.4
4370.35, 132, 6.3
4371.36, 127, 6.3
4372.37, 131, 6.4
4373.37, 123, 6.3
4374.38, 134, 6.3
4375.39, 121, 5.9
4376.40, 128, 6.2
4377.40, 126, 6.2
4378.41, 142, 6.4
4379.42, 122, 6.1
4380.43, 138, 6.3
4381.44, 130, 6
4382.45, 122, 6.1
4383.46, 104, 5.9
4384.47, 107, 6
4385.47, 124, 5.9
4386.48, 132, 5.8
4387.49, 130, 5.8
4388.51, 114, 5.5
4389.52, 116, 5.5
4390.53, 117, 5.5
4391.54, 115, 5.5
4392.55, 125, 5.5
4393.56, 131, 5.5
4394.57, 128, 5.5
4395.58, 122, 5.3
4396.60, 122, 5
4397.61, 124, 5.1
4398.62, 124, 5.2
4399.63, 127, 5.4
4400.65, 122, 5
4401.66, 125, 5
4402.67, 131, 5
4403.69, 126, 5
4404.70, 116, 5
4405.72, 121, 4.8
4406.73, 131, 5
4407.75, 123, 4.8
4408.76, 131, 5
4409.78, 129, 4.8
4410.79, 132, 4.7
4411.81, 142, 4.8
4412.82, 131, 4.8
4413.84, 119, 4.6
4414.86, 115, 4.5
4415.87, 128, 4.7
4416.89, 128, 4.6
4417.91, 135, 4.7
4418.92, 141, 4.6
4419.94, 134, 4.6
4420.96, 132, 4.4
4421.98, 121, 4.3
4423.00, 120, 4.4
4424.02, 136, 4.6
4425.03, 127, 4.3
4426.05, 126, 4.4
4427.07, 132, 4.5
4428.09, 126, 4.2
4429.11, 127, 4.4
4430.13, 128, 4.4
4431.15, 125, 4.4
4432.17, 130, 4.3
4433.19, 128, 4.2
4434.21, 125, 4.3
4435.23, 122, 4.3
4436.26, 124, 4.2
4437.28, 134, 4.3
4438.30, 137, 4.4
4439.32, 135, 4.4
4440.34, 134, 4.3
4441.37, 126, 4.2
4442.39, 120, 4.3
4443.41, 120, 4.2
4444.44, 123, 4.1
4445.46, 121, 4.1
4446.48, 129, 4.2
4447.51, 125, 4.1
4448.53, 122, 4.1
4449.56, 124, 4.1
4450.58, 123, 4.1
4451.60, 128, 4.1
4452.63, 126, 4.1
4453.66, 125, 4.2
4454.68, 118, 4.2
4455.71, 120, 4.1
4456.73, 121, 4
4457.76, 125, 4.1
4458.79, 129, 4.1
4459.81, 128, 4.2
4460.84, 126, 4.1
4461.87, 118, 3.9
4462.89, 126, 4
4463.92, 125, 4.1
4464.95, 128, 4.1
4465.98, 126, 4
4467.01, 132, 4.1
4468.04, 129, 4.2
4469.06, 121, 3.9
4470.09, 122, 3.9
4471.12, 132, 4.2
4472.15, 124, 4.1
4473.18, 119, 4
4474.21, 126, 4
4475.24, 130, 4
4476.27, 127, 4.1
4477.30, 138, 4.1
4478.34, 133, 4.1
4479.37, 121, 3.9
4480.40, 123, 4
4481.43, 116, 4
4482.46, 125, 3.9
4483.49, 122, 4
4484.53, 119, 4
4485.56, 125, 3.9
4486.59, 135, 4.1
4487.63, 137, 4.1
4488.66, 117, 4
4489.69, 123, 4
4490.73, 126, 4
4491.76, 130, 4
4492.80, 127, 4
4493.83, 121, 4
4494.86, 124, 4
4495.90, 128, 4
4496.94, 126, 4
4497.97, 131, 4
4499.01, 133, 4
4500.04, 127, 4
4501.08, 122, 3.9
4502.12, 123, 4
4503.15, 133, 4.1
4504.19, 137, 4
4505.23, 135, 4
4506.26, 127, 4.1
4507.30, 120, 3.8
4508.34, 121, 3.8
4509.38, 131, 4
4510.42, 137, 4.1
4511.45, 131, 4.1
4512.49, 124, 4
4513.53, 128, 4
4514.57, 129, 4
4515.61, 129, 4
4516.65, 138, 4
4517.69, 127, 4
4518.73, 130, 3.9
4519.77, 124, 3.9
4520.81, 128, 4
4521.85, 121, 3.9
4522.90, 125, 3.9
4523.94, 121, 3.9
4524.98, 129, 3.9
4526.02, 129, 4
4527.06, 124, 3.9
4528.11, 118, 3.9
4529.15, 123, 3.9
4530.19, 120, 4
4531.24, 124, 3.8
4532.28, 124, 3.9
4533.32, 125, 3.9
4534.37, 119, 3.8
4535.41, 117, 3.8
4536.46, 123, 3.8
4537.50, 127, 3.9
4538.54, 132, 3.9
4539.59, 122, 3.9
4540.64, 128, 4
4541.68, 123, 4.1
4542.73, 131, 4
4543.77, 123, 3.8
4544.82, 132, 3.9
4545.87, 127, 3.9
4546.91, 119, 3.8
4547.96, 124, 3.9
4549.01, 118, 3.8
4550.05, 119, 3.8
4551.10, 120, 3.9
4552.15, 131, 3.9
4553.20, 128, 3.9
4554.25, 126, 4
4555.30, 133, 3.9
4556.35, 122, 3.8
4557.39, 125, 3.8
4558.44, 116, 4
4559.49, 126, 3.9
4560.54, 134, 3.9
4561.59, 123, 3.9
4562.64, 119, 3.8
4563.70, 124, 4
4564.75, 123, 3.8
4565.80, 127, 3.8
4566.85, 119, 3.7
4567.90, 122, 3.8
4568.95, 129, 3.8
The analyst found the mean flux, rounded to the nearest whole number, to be 125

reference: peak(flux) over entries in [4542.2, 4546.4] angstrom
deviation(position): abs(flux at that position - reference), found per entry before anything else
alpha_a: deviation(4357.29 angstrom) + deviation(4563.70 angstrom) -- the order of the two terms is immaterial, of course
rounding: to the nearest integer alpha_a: 19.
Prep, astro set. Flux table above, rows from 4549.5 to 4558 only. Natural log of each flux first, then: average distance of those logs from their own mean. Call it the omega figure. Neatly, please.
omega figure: 0.032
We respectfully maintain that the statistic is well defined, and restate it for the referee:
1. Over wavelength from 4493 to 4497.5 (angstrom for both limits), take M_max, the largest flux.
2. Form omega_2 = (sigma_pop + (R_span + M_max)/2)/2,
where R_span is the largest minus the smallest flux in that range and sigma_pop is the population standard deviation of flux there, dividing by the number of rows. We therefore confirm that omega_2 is 35.0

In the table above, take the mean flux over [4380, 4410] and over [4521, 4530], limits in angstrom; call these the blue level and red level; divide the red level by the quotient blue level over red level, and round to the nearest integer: 124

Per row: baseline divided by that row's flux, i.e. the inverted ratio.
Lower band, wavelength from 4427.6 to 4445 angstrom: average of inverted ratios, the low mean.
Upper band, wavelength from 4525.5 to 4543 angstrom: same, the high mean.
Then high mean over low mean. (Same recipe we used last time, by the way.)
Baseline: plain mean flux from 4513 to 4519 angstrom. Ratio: 1.03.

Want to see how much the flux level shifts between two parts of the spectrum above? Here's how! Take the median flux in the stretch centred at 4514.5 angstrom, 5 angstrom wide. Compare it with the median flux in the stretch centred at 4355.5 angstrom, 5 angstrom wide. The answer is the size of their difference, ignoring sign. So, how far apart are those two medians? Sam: 8.0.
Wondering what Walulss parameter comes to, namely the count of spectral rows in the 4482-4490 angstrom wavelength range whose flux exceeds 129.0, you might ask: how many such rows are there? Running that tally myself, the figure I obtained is 2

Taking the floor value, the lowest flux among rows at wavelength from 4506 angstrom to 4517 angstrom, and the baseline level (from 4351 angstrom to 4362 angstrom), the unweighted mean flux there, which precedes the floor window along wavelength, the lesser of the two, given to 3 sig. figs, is 120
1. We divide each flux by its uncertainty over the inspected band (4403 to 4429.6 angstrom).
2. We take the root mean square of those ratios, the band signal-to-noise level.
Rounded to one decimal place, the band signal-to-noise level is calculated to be 27.7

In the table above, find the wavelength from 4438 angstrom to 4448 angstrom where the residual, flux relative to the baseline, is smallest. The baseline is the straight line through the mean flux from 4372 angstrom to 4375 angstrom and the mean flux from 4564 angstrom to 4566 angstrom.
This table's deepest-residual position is 4442.39 angstrom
